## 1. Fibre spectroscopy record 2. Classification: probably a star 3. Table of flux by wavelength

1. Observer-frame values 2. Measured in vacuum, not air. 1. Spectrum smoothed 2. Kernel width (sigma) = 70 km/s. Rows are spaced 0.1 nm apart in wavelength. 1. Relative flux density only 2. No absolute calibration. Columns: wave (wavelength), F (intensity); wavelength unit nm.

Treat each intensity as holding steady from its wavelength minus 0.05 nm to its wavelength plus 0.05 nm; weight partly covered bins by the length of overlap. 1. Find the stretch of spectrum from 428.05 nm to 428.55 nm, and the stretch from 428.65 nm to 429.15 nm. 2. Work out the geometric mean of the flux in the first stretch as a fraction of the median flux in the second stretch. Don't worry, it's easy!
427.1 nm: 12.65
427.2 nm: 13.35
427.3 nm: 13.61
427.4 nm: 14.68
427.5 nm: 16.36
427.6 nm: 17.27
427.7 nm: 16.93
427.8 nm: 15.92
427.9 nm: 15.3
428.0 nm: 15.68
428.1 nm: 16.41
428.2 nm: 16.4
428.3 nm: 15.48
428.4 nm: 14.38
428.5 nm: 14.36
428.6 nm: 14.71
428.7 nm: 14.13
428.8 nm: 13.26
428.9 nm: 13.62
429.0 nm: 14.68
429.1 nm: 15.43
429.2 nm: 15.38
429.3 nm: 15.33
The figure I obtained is 1.09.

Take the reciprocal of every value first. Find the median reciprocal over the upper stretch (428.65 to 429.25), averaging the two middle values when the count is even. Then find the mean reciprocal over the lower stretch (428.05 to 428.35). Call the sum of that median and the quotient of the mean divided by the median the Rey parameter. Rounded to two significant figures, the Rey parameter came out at 0.96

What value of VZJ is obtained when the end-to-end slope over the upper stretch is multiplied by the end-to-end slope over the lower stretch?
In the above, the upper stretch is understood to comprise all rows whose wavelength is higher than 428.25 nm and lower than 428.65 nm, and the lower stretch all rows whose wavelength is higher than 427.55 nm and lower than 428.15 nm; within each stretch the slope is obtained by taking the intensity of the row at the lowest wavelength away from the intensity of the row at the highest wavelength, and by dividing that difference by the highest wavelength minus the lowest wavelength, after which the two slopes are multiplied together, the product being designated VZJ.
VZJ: 4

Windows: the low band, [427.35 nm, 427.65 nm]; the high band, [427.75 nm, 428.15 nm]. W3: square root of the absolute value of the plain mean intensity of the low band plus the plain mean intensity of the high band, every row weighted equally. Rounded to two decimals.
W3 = 5.65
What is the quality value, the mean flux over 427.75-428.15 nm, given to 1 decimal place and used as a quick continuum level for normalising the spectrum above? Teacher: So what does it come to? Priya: 15.8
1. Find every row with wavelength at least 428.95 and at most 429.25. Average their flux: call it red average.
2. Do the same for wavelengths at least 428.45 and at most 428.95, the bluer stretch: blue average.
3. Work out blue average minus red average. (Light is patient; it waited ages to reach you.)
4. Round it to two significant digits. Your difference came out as -1.1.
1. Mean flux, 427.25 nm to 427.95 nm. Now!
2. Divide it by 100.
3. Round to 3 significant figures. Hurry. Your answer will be 0.157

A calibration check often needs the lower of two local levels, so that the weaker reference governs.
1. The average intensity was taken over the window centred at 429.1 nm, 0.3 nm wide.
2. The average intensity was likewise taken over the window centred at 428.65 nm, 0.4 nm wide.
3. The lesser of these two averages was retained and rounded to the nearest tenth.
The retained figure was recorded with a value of 14.1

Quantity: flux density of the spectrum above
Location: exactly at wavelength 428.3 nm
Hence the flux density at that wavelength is 15.48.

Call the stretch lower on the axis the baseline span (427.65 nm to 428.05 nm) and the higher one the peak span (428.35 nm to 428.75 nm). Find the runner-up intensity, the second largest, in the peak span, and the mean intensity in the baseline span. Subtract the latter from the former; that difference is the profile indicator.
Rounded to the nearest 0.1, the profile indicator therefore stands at -1.6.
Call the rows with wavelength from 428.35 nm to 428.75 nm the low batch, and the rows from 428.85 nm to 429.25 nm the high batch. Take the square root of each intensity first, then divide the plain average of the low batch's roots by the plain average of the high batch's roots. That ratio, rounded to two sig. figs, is 0.99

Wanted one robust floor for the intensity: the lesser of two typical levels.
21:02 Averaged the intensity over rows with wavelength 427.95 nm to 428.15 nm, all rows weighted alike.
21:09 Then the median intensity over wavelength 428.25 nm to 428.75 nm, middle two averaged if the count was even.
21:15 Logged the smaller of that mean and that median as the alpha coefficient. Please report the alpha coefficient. 14.4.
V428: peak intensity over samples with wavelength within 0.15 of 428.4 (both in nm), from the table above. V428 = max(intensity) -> 15.48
